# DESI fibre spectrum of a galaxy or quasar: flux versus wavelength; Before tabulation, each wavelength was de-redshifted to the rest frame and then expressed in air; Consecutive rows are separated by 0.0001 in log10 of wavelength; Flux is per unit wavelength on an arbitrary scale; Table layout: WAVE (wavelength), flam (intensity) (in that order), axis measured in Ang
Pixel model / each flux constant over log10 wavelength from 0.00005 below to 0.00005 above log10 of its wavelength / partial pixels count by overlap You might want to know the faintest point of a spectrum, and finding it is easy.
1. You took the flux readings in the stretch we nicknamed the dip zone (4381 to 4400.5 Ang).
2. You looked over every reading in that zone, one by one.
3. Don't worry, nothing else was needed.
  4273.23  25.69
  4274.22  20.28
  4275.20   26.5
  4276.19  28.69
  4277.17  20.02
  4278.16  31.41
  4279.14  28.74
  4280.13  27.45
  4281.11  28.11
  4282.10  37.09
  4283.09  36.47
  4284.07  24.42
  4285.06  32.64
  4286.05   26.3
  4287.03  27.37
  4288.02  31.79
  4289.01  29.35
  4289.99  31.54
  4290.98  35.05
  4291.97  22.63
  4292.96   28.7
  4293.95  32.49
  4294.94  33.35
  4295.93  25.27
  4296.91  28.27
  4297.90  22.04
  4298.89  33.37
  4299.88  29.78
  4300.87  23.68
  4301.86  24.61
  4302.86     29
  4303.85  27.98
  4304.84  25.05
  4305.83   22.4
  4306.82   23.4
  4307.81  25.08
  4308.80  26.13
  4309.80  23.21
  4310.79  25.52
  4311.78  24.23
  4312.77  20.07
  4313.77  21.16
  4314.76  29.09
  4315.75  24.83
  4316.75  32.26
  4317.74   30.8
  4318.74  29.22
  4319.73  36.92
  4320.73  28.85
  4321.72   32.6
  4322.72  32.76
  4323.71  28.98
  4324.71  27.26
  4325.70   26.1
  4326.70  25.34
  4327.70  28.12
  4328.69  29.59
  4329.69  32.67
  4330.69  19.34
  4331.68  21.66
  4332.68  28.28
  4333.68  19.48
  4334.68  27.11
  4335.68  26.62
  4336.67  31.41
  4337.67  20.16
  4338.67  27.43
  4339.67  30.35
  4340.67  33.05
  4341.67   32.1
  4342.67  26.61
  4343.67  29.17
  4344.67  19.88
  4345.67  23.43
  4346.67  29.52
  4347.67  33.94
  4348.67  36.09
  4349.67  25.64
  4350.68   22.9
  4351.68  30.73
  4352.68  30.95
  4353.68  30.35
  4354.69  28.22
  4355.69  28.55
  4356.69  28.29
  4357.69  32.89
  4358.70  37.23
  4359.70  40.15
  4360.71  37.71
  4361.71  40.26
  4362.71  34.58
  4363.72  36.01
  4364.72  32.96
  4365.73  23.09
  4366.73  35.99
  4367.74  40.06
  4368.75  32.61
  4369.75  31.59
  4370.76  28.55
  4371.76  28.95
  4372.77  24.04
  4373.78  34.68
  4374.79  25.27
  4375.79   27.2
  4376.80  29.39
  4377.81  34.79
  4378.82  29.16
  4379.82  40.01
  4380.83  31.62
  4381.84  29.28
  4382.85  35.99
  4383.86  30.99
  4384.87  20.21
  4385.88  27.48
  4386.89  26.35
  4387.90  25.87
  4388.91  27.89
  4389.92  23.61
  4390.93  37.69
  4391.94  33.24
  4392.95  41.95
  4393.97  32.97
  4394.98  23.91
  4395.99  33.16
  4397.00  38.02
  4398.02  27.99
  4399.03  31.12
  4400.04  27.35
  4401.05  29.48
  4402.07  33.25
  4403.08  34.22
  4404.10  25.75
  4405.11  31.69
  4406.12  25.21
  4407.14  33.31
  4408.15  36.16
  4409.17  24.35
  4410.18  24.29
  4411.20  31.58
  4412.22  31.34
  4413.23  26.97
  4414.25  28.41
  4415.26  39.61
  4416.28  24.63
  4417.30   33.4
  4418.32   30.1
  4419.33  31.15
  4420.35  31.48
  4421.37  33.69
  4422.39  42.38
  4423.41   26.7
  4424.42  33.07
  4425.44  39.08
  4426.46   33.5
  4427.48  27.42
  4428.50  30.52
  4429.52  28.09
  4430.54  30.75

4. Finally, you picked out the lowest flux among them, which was 20.21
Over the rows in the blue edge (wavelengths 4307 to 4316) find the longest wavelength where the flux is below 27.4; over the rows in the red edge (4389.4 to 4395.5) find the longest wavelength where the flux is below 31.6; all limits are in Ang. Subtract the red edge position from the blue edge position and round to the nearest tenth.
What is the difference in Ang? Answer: -79.2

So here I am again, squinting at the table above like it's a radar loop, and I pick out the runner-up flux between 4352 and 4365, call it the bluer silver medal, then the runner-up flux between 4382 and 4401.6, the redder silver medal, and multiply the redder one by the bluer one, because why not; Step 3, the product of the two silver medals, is 1527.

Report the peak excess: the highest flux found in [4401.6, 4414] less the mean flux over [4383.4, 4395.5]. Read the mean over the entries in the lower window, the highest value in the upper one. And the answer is 6.8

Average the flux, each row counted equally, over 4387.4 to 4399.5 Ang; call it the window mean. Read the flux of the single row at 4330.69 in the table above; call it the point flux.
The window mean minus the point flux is 12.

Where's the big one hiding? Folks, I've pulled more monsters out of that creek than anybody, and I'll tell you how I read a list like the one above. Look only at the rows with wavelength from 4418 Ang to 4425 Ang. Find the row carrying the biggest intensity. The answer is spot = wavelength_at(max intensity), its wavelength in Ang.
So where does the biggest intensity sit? 4422.39 Ang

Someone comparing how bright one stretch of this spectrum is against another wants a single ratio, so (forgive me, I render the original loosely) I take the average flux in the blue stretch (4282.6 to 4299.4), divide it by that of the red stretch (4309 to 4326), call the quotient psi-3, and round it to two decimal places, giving 1.06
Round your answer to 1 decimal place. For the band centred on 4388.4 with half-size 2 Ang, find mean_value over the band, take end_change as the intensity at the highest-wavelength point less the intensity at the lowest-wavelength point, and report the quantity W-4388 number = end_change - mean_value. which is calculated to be -28.7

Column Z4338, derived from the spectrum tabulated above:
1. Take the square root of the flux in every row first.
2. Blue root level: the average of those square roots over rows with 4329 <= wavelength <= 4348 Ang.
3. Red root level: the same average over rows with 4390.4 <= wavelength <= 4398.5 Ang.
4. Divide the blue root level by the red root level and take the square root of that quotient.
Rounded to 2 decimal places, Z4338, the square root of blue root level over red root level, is 0.95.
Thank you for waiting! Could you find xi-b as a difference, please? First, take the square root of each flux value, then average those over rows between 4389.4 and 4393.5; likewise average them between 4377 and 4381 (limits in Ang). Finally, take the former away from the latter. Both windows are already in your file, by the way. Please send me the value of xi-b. 0.00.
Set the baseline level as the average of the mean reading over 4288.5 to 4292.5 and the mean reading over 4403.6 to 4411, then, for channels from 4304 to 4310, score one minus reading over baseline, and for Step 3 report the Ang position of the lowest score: 4308.80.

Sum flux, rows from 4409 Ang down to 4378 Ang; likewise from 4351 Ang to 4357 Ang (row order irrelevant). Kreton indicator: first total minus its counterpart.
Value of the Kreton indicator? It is 748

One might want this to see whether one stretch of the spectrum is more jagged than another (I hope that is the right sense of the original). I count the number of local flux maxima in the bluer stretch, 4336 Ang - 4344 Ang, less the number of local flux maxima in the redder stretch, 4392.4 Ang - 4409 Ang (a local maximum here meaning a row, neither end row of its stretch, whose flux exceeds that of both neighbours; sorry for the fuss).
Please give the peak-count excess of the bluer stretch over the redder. -3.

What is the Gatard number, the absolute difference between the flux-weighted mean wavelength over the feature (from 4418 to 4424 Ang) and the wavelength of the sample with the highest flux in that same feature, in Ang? 1.5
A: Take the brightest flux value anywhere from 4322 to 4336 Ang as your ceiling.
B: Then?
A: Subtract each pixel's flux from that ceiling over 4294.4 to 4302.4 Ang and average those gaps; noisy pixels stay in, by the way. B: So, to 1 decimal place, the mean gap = 5.2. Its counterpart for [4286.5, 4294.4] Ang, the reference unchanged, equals 2.9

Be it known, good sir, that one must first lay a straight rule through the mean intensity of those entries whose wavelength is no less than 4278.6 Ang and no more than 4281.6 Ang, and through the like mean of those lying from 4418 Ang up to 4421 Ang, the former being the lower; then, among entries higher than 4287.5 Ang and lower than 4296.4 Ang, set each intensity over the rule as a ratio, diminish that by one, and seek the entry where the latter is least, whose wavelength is 4291.97 Ang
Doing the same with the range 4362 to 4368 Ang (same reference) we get 4365.73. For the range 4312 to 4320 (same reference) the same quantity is 4312.77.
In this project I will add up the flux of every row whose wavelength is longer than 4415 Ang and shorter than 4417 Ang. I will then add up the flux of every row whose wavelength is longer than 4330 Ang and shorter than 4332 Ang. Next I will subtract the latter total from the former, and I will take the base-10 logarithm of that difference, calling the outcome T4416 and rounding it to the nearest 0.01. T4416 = 1.37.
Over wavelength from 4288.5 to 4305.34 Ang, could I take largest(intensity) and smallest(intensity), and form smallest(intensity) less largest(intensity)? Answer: -13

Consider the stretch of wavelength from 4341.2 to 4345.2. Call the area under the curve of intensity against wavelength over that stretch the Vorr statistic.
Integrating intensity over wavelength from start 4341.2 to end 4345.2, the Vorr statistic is 108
